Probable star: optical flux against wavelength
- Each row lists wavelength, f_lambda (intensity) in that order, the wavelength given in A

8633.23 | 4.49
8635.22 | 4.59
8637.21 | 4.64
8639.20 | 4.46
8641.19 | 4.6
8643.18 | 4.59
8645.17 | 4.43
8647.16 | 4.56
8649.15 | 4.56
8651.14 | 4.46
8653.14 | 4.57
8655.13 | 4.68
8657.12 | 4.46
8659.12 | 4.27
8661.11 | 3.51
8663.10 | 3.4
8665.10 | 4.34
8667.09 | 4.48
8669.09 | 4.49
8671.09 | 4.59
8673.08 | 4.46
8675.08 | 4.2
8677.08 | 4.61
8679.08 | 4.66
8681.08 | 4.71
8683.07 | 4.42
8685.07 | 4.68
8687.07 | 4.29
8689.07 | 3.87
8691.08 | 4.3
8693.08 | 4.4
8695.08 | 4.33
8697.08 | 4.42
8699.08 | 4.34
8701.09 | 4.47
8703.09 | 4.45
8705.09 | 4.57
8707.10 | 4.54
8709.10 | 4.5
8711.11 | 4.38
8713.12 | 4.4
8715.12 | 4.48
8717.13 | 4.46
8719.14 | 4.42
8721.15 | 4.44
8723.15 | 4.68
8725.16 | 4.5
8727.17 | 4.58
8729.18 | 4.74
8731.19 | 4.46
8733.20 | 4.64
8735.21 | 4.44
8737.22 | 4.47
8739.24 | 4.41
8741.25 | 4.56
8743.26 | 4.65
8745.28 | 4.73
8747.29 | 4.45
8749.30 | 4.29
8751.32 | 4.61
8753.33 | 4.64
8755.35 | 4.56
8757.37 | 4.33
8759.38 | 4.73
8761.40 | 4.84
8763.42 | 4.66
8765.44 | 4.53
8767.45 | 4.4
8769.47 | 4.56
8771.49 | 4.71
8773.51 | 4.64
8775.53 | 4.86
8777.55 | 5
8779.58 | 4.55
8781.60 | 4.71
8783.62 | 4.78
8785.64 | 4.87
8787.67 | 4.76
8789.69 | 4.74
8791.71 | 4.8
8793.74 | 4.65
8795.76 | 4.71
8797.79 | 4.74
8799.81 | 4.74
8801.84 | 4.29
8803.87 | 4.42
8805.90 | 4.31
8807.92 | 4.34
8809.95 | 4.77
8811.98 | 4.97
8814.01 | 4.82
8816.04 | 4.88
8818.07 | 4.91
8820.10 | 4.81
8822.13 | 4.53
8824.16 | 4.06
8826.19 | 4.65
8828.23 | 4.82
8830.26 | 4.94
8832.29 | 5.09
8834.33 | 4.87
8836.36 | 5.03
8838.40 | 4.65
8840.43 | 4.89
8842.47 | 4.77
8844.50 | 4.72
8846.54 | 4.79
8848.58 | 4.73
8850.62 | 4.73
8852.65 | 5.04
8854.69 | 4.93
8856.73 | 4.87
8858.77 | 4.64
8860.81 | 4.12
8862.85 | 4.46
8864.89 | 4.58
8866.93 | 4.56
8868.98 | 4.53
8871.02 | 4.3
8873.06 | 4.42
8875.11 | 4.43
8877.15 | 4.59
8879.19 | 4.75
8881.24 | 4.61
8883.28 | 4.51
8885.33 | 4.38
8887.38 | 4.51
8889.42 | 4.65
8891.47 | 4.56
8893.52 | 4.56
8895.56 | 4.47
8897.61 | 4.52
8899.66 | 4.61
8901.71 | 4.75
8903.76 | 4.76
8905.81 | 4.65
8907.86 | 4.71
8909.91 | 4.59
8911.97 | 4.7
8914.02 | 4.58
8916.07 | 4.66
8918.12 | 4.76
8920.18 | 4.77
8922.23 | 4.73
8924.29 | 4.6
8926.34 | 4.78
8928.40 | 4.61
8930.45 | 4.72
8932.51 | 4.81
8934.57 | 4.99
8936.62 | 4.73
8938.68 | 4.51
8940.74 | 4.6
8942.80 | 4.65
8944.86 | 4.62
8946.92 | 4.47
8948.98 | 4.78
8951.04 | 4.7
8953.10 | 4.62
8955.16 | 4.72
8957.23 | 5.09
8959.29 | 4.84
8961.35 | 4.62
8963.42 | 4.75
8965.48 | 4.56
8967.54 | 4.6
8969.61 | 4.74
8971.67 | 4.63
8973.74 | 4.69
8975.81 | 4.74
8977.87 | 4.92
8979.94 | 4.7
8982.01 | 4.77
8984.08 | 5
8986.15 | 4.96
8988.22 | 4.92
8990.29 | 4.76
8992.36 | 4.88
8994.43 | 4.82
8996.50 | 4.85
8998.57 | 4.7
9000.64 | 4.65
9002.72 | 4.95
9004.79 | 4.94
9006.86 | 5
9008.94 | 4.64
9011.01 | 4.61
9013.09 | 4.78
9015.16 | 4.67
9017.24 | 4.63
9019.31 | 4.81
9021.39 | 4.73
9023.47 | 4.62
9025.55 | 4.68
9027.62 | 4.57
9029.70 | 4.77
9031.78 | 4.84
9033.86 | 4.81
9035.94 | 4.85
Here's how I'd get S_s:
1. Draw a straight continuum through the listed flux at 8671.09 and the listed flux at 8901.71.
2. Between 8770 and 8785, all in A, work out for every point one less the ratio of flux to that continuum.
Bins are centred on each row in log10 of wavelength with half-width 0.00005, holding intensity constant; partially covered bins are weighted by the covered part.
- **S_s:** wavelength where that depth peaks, 8779.58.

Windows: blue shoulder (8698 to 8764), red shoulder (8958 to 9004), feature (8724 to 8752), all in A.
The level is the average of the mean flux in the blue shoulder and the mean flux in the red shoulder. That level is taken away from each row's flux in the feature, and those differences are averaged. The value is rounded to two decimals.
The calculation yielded -0.11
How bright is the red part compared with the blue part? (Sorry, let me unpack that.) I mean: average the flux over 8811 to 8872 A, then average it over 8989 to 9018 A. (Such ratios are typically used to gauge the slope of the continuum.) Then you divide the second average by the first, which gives 1.01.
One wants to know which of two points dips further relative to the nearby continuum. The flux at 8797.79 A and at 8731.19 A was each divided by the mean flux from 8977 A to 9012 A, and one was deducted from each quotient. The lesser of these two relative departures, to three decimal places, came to -0.076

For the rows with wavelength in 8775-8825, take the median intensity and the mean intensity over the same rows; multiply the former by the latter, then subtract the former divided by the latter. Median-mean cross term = 21.2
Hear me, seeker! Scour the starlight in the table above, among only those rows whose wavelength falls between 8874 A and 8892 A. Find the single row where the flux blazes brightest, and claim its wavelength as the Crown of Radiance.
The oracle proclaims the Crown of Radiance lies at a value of 8879.19 A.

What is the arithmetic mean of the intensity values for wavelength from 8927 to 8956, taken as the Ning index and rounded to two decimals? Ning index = 4.68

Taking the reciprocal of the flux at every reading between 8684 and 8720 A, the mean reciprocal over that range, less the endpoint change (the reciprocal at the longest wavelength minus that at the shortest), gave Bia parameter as 0.215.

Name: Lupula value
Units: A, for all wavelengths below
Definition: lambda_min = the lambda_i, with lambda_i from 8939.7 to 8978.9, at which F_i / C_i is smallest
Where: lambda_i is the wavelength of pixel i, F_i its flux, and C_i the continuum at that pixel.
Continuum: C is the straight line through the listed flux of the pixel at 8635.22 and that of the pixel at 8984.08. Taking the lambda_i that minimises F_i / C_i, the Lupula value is 8946.92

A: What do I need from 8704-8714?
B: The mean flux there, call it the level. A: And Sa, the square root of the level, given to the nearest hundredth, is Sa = 2.12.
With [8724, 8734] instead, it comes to 2.14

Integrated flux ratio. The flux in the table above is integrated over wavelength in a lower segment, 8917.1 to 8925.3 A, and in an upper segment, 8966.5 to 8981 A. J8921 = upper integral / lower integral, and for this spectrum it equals 1.8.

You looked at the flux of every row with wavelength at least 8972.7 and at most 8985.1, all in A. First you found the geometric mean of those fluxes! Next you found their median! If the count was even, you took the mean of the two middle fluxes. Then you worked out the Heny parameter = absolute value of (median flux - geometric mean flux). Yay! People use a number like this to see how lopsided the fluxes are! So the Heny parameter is 0.05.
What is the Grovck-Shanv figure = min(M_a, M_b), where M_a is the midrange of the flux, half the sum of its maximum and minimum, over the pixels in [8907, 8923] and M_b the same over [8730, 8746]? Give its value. 4.57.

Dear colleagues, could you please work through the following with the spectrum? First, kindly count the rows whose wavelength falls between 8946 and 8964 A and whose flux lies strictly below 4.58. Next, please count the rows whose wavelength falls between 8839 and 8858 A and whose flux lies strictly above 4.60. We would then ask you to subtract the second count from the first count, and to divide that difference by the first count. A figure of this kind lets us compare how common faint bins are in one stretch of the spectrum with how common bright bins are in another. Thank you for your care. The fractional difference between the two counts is -8.0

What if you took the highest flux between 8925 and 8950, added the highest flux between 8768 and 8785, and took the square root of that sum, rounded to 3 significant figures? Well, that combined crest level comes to 3.16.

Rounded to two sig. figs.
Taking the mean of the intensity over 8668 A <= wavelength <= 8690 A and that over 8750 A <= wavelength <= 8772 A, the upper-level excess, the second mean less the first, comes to 0.14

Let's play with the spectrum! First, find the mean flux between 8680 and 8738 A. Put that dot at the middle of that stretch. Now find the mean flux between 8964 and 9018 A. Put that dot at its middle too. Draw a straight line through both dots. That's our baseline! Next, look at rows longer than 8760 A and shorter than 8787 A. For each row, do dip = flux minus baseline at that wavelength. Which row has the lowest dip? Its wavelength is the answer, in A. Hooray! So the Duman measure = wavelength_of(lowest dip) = 8767.45 A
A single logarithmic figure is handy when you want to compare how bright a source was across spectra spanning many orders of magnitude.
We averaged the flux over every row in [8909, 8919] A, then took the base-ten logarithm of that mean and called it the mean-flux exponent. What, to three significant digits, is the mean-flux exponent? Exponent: 0.668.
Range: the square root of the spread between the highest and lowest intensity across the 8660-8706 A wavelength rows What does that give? 1.14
